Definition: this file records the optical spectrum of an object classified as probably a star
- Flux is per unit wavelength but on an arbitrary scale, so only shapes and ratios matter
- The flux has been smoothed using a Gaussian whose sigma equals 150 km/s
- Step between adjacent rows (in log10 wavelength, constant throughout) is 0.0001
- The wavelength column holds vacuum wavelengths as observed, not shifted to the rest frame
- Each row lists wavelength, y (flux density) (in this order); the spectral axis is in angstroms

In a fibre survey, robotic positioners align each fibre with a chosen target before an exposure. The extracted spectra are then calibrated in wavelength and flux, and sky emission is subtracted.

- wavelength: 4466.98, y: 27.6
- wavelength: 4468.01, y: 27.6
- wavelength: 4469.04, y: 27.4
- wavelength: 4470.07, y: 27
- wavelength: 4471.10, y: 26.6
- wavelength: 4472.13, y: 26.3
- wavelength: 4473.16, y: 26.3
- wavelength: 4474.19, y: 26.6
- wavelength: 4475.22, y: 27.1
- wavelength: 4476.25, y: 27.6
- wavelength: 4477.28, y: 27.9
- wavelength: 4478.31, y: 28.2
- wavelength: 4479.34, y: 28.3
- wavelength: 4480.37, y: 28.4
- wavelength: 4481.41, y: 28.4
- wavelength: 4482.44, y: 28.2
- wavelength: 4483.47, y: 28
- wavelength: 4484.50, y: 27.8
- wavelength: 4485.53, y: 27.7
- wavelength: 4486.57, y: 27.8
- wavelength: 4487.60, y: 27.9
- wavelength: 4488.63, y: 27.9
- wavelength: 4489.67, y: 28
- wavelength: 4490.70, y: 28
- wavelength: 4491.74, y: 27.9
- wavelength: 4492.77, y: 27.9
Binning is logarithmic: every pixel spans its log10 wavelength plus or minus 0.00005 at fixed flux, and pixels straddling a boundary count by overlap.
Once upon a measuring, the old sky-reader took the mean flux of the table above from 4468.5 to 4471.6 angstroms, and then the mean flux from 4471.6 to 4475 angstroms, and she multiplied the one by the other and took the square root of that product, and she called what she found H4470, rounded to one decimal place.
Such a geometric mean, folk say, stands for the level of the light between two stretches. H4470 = 26.7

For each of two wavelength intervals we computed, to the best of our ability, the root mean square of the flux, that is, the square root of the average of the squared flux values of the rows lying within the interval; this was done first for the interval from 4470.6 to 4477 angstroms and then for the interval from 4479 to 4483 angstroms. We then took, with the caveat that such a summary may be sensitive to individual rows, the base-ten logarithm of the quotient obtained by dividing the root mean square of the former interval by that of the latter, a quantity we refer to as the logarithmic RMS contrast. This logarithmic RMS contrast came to -0.025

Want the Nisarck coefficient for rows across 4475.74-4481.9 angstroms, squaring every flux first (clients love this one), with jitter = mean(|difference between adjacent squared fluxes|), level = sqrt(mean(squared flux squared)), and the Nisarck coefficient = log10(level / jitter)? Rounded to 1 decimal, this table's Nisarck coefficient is 1.9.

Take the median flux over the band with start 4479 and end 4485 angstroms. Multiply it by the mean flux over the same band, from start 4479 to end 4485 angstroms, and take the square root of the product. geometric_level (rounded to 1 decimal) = 28.2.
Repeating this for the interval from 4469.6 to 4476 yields 26.6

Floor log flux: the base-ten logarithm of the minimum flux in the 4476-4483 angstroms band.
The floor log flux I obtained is 1.44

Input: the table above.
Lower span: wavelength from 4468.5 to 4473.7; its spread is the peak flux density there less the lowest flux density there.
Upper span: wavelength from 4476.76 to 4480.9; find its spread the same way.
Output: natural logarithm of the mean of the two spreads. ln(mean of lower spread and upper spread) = -0.22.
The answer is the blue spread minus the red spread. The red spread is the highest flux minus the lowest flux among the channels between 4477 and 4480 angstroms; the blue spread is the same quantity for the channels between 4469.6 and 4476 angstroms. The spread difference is 0.4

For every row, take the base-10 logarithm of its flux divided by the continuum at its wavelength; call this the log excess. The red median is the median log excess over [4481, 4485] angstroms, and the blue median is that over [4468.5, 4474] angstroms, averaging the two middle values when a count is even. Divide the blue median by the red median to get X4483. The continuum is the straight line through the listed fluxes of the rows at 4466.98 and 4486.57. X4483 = -3.2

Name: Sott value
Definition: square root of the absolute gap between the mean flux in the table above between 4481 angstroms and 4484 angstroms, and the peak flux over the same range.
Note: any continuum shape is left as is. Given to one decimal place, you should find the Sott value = 0.4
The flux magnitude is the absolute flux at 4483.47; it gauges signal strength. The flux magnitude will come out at 28.0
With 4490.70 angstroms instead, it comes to 28.0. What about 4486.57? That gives 27.8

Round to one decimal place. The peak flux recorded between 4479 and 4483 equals 28.4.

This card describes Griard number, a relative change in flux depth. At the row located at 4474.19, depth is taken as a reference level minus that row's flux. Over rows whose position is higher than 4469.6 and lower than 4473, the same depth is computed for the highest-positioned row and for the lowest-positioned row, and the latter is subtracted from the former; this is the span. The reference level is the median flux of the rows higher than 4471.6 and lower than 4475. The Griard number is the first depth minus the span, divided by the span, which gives -1.4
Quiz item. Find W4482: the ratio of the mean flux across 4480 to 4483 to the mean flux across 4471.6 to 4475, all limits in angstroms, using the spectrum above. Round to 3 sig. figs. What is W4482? 1.07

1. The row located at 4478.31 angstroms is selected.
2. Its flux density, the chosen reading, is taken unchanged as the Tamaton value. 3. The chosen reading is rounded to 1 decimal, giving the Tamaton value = 28.2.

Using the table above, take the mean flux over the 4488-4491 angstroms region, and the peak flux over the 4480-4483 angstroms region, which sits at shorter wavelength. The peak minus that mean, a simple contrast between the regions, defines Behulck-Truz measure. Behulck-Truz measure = 0.43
